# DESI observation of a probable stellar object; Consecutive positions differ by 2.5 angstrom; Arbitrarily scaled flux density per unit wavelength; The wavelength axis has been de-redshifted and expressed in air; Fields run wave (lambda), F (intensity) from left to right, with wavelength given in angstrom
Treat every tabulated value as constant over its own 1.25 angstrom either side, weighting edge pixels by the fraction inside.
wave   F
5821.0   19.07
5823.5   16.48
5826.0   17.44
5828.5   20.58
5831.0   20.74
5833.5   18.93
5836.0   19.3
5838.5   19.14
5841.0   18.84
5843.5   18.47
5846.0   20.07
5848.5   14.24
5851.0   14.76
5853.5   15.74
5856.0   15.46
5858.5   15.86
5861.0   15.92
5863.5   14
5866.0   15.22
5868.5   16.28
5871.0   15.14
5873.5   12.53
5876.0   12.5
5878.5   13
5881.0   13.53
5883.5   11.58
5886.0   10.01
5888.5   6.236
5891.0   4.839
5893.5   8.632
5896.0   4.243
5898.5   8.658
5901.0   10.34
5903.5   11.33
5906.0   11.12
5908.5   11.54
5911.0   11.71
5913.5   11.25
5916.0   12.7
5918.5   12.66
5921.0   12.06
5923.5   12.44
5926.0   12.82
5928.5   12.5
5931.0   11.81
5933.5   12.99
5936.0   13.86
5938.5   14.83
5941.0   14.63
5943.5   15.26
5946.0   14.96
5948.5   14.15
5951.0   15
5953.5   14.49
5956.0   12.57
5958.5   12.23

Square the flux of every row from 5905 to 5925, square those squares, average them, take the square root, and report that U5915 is 143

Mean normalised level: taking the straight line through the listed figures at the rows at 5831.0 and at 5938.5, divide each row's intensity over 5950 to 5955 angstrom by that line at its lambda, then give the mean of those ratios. 1.0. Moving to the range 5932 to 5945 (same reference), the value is 1.0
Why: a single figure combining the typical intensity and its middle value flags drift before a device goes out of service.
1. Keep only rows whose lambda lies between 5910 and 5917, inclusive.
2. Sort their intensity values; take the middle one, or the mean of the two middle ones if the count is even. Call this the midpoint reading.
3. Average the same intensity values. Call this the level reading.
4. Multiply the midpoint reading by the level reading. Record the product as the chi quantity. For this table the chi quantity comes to 139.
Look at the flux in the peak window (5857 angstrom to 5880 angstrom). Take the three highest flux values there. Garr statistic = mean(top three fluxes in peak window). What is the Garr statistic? 16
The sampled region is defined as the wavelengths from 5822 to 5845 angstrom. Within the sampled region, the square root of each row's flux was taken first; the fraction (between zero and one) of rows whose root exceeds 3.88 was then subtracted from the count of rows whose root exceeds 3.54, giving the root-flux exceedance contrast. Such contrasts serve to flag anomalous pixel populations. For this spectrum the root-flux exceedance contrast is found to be 8.0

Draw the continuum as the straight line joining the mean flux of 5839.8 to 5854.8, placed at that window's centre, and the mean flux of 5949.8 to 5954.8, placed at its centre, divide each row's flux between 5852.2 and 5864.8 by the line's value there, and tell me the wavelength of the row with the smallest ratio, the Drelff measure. 5863.5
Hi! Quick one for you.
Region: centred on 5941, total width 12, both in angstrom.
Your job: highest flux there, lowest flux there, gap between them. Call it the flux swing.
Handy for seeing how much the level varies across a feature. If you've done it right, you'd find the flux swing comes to 1.4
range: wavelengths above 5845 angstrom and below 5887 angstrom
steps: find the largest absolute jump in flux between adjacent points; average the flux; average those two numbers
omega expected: 10.1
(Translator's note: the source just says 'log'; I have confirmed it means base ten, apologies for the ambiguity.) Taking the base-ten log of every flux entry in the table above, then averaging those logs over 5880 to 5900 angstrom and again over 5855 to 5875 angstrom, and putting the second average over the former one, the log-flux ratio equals 1.31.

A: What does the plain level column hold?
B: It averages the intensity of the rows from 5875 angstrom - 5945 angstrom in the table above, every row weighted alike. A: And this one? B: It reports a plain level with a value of 11.4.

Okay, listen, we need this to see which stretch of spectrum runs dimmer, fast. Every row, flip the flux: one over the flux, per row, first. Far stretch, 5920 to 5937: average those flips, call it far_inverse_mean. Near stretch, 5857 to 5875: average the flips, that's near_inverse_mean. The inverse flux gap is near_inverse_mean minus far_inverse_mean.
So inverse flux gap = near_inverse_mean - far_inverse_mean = -0.012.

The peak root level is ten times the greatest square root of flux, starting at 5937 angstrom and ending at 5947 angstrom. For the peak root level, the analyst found 39.1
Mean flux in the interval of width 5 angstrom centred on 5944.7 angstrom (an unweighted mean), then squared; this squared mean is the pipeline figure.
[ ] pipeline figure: 228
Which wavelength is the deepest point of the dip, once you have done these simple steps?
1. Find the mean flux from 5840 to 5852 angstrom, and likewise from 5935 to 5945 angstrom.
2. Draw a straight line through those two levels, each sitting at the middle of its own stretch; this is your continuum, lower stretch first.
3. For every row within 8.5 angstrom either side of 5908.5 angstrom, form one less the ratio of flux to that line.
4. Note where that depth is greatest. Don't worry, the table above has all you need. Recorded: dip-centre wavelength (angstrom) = 5901.0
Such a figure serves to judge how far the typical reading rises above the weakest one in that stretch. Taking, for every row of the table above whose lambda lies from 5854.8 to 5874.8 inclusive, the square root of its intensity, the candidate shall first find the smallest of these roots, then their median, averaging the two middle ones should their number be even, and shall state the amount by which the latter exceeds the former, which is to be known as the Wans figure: 0.38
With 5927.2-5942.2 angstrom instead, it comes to 0.23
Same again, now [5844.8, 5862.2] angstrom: 0.19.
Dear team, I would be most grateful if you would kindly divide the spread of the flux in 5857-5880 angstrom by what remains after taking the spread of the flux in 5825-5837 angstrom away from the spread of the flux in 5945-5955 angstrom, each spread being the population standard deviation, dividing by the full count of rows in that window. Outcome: -1.7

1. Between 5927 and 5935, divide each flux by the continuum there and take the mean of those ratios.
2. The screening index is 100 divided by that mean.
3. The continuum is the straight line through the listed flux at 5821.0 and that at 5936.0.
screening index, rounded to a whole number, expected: 113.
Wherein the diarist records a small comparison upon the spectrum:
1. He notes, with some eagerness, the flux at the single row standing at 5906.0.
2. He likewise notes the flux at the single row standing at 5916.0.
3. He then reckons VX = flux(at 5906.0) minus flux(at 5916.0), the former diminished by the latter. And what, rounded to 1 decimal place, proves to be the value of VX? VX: -1.6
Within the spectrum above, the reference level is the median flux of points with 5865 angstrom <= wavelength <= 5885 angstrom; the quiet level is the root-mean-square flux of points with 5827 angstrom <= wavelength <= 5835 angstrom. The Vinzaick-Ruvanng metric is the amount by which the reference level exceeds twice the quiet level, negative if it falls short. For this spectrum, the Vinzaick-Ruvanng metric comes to -27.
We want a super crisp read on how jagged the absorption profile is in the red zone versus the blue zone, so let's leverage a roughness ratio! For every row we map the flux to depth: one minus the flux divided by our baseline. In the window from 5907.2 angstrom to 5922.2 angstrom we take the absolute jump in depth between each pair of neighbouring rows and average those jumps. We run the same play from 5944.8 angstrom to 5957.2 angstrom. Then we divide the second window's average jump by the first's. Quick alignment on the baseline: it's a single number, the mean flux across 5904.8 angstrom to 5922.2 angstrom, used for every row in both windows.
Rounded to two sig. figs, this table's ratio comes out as 1.9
